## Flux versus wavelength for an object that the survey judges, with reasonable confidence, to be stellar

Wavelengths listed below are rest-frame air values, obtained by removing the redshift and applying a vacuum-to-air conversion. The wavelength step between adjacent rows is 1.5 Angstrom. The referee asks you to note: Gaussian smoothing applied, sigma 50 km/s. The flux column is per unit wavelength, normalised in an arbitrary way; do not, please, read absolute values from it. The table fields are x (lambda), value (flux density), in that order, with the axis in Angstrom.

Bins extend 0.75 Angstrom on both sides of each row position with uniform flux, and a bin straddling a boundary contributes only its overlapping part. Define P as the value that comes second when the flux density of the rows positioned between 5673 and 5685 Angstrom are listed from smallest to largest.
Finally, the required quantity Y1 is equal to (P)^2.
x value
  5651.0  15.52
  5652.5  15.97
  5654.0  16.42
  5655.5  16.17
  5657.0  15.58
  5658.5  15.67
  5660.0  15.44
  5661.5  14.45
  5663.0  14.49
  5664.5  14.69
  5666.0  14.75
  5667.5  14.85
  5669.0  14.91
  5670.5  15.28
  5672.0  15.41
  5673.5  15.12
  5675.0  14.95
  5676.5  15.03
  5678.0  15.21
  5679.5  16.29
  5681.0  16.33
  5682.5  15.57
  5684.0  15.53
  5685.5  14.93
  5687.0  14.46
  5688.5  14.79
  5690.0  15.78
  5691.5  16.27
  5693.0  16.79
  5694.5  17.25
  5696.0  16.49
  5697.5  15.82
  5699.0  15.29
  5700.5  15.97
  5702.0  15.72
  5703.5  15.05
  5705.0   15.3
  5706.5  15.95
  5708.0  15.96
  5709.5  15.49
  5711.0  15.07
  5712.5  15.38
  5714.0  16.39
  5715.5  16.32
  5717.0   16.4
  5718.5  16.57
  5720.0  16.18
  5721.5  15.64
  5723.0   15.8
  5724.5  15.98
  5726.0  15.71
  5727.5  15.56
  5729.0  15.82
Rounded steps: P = 15.03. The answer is 226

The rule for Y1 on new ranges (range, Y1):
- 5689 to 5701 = 249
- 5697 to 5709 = 234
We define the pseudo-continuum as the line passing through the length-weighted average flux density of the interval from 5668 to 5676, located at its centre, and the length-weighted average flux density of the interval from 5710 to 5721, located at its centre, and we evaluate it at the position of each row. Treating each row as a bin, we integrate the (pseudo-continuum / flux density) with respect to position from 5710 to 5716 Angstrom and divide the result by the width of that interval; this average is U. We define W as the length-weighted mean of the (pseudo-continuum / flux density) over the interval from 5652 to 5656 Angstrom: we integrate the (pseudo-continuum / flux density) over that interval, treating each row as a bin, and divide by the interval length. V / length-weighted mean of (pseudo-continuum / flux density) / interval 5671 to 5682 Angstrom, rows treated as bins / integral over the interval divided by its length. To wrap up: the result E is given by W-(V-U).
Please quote 0.94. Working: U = 1.01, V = 0.98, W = 0.910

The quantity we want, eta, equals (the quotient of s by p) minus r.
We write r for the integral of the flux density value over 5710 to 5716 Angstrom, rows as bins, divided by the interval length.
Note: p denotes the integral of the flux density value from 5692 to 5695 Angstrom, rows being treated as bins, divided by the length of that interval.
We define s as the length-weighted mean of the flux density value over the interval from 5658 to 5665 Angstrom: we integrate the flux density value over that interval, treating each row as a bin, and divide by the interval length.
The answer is -14.87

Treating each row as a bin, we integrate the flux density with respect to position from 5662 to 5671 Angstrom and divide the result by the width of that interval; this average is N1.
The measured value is 14.8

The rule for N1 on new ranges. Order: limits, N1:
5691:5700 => 16.3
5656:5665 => 15.1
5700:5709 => 15.6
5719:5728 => 15.8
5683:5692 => 15.3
